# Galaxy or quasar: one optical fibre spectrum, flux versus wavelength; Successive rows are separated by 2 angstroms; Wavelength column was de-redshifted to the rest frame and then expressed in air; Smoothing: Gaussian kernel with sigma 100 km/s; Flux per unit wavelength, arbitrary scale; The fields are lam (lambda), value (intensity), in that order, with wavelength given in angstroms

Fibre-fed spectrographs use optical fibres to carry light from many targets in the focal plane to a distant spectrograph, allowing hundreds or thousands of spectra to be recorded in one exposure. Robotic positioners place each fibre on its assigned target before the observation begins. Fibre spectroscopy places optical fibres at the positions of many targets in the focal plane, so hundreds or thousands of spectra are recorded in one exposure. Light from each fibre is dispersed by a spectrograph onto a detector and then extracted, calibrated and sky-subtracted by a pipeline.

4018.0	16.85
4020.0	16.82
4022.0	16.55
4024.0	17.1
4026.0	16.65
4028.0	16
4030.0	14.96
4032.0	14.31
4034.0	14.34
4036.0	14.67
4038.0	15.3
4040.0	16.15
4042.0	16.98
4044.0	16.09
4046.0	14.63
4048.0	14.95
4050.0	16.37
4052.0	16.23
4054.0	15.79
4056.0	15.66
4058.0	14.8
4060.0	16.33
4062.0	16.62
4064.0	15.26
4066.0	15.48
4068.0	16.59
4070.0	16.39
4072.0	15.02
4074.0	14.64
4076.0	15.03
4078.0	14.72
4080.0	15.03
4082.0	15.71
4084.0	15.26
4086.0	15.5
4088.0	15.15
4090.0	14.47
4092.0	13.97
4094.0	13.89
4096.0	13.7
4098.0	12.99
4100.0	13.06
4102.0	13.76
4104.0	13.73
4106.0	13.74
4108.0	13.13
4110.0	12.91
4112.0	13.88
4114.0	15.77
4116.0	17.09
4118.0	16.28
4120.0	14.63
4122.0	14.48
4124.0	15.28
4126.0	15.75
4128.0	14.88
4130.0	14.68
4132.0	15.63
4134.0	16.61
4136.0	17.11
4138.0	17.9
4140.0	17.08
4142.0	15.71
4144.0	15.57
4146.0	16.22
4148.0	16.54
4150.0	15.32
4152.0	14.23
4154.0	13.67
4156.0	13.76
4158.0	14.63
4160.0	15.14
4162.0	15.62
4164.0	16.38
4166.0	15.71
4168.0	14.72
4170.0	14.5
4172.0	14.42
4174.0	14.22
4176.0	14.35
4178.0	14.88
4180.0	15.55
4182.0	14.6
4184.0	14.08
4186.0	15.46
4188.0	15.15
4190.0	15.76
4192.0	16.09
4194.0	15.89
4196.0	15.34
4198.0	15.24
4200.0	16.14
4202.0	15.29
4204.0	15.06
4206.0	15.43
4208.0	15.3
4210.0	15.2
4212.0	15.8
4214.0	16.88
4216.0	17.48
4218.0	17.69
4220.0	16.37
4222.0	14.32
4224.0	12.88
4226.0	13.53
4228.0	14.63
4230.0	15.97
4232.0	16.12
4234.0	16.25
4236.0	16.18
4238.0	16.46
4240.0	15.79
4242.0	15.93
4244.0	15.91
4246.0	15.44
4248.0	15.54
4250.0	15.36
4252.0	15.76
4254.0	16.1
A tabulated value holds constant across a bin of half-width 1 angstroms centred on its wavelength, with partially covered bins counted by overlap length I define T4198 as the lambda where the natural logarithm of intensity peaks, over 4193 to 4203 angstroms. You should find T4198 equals 4200.0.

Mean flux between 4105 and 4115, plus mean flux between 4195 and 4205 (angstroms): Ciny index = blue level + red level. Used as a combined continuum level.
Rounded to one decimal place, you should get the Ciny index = 29.3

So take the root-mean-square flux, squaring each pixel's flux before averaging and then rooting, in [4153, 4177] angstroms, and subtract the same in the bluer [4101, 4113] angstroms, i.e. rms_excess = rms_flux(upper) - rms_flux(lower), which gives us 1.3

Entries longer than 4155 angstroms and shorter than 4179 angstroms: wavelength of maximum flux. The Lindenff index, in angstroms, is 4164.0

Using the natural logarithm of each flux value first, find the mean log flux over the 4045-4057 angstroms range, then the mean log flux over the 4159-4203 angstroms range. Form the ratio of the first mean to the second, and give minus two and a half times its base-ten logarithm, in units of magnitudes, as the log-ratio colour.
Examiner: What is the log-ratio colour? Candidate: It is -0.010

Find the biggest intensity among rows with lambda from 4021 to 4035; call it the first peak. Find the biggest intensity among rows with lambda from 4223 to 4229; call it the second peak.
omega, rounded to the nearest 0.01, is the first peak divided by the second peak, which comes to 1.17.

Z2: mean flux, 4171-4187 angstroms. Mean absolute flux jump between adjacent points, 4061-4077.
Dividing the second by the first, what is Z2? 0.049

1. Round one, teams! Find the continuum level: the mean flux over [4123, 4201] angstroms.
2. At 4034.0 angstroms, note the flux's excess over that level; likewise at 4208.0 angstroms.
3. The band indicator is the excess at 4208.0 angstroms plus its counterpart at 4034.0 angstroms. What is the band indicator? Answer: -1.1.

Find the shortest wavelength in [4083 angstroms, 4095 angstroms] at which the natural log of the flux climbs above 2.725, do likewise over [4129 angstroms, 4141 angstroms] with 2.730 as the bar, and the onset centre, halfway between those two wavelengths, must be 4108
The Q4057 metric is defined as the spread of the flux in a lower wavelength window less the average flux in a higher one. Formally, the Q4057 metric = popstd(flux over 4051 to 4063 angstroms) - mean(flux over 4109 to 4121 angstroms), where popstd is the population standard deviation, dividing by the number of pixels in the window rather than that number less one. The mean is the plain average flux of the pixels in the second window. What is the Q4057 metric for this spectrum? -14.5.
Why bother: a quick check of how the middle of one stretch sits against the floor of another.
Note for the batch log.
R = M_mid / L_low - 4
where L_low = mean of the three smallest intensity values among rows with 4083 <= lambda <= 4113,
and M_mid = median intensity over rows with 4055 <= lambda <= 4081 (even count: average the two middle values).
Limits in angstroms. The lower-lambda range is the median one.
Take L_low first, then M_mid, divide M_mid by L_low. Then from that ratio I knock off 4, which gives -2.82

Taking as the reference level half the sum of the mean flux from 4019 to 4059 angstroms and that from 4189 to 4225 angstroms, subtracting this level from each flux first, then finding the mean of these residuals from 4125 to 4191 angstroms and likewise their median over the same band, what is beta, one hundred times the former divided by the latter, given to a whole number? 98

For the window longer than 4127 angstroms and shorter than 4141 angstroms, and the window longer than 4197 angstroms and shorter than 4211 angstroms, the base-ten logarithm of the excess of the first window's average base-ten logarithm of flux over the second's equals -1.6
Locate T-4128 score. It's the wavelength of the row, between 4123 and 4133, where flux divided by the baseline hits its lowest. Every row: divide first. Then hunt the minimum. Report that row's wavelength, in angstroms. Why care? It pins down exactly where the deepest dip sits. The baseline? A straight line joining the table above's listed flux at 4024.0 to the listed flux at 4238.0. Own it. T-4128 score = 4130.0 angstroms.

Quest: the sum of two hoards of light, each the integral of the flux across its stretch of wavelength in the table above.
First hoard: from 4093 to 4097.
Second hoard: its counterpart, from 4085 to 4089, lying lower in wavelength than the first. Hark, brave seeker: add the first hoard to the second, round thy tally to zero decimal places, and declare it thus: 116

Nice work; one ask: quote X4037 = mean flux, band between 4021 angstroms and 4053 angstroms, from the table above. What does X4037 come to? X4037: 15.7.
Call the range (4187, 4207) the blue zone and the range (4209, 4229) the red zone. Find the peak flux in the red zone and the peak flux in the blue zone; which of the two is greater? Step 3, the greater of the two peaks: 17.7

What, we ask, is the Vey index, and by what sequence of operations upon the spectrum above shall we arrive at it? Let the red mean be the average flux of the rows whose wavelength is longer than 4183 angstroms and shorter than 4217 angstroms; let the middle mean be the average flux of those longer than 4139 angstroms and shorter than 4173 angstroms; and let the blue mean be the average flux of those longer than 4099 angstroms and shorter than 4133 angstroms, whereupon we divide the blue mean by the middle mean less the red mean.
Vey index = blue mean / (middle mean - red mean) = -39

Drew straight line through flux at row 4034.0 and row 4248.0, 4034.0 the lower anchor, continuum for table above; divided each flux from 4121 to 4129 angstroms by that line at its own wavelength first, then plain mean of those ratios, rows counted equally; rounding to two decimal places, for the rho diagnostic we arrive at 1.02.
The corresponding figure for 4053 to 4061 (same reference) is 1.08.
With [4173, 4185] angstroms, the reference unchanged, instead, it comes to 0.96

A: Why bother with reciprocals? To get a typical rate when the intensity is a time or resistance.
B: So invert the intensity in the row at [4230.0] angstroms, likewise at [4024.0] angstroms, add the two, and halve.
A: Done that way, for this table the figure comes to 0.0605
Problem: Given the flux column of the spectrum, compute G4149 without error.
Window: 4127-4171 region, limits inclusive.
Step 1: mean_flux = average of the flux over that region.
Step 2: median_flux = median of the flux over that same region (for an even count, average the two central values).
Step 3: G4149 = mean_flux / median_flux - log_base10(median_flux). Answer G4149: -0.197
